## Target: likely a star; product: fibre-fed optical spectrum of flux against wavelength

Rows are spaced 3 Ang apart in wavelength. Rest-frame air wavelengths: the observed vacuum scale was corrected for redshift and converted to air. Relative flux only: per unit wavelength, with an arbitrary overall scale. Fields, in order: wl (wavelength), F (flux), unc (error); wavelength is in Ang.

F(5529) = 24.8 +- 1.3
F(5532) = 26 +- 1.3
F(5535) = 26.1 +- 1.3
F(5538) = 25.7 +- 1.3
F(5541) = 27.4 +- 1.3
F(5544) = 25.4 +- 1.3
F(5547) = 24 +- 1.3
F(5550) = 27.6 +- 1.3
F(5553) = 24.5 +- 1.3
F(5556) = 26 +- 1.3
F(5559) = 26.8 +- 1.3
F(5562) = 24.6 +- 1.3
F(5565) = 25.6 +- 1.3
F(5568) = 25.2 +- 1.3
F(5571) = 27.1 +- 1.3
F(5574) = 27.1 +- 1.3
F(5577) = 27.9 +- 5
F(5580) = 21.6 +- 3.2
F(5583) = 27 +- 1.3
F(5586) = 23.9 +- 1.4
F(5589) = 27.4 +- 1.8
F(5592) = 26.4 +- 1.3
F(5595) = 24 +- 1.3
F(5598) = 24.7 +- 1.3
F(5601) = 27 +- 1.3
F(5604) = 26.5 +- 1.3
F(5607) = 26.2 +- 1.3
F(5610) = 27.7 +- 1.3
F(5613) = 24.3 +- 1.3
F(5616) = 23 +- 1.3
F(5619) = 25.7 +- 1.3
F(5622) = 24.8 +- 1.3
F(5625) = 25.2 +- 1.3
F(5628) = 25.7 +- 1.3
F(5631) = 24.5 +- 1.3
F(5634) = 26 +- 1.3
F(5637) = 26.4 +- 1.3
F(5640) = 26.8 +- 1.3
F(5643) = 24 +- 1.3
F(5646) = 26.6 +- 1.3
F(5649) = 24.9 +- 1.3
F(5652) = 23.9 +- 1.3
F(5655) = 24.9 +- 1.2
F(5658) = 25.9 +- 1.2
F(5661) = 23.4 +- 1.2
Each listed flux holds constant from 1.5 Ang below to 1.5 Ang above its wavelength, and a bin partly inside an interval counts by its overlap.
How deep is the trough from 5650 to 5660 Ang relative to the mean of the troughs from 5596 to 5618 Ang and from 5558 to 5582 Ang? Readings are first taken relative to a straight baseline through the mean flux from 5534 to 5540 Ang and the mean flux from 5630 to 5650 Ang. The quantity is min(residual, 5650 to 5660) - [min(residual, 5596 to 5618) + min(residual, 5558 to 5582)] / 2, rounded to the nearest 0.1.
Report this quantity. 1.8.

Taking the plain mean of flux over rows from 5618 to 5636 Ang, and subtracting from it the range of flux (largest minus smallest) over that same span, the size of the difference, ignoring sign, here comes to 23.8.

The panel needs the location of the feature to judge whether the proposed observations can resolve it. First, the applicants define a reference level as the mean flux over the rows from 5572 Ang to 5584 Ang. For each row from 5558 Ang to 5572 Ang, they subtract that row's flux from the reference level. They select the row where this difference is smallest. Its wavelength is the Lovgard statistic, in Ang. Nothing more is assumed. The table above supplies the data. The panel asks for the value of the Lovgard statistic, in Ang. 5571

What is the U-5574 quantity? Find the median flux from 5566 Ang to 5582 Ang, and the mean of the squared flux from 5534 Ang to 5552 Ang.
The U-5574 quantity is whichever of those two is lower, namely 27.1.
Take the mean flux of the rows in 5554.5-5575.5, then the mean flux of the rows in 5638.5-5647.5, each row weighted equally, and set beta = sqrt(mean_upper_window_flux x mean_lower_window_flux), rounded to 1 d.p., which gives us 25.9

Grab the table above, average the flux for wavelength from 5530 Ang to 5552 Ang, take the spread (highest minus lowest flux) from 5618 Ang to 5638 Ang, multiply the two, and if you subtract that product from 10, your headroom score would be -39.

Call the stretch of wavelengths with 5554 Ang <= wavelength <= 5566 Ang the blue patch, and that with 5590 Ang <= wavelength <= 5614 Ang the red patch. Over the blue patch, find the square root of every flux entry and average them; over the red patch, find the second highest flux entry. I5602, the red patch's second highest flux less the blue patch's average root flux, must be 21.9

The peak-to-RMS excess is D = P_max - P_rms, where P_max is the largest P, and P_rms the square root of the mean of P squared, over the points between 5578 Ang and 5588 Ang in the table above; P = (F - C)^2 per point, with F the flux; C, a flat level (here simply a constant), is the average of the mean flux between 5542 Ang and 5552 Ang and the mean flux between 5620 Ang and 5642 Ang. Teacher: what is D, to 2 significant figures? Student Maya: 6.7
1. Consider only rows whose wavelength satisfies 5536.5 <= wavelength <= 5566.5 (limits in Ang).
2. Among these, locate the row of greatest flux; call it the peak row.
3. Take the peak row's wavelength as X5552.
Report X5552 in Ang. 5550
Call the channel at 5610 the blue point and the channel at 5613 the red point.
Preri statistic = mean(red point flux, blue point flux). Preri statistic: 26.0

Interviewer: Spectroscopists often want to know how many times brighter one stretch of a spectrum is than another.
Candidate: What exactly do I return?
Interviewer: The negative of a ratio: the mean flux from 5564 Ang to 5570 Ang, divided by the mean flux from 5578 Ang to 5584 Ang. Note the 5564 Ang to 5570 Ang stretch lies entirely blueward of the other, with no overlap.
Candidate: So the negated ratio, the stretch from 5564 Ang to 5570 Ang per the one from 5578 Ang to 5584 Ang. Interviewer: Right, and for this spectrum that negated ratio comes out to -1.05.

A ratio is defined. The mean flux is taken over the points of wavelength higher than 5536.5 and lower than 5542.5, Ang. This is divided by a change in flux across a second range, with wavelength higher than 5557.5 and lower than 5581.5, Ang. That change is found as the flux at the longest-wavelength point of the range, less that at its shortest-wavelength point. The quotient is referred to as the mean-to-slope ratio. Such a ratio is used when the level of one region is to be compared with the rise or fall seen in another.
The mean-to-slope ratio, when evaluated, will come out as -5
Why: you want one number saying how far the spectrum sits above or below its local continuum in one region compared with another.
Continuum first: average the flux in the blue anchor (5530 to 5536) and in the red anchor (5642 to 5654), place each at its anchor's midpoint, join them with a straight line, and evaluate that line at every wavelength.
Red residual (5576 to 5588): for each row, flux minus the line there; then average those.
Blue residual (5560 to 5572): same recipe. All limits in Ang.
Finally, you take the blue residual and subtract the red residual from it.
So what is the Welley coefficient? 0.4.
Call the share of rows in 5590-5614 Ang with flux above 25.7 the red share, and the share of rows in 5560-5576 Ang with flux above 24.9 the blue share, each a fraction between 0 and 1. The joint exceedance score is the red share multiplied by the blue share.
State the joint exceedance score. 0.50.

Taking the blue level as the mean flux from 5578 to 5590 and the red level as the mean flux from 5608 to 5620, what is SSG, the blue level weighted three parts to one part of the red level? 25.0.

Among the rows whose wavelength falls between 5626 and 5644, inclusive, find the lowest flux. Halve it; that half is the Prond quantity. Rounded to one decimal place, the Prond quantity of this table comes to 12.0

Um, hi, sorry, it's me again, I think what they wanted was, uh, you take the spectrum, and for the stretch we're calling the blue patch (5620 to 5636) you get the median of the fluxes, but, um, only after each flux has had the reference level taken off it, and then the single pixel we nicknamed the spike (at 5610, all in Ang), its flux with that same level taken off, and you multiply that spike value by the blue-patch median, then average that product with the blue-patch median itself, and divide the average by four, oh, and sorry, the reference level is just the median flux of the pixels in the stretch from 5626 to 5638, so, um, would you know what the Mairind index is -0.23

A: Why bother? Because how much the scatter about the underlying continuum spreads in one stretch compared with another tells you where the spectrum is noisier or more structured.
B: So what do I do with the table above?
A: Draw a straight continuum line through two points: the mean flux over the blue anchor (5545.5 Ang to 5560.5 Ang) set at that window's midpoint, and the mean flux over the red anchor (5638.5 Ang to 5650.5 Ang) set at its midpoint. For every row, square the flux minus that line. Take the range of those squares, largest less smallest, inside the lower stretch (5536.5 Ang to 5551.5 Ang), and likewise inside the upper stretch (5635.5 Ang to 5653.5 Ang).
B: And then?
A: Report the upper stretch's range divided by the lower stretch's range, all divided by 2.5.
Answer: 0.28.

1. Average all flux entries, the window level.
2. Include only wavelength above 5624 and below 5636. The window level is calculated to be 25.4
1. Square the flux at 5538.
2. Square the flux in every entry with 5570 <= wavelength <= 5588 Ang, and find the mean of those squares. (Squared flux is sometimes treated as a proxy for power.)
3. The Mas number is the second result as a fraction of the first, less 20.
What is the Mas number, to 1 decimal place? -19.0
